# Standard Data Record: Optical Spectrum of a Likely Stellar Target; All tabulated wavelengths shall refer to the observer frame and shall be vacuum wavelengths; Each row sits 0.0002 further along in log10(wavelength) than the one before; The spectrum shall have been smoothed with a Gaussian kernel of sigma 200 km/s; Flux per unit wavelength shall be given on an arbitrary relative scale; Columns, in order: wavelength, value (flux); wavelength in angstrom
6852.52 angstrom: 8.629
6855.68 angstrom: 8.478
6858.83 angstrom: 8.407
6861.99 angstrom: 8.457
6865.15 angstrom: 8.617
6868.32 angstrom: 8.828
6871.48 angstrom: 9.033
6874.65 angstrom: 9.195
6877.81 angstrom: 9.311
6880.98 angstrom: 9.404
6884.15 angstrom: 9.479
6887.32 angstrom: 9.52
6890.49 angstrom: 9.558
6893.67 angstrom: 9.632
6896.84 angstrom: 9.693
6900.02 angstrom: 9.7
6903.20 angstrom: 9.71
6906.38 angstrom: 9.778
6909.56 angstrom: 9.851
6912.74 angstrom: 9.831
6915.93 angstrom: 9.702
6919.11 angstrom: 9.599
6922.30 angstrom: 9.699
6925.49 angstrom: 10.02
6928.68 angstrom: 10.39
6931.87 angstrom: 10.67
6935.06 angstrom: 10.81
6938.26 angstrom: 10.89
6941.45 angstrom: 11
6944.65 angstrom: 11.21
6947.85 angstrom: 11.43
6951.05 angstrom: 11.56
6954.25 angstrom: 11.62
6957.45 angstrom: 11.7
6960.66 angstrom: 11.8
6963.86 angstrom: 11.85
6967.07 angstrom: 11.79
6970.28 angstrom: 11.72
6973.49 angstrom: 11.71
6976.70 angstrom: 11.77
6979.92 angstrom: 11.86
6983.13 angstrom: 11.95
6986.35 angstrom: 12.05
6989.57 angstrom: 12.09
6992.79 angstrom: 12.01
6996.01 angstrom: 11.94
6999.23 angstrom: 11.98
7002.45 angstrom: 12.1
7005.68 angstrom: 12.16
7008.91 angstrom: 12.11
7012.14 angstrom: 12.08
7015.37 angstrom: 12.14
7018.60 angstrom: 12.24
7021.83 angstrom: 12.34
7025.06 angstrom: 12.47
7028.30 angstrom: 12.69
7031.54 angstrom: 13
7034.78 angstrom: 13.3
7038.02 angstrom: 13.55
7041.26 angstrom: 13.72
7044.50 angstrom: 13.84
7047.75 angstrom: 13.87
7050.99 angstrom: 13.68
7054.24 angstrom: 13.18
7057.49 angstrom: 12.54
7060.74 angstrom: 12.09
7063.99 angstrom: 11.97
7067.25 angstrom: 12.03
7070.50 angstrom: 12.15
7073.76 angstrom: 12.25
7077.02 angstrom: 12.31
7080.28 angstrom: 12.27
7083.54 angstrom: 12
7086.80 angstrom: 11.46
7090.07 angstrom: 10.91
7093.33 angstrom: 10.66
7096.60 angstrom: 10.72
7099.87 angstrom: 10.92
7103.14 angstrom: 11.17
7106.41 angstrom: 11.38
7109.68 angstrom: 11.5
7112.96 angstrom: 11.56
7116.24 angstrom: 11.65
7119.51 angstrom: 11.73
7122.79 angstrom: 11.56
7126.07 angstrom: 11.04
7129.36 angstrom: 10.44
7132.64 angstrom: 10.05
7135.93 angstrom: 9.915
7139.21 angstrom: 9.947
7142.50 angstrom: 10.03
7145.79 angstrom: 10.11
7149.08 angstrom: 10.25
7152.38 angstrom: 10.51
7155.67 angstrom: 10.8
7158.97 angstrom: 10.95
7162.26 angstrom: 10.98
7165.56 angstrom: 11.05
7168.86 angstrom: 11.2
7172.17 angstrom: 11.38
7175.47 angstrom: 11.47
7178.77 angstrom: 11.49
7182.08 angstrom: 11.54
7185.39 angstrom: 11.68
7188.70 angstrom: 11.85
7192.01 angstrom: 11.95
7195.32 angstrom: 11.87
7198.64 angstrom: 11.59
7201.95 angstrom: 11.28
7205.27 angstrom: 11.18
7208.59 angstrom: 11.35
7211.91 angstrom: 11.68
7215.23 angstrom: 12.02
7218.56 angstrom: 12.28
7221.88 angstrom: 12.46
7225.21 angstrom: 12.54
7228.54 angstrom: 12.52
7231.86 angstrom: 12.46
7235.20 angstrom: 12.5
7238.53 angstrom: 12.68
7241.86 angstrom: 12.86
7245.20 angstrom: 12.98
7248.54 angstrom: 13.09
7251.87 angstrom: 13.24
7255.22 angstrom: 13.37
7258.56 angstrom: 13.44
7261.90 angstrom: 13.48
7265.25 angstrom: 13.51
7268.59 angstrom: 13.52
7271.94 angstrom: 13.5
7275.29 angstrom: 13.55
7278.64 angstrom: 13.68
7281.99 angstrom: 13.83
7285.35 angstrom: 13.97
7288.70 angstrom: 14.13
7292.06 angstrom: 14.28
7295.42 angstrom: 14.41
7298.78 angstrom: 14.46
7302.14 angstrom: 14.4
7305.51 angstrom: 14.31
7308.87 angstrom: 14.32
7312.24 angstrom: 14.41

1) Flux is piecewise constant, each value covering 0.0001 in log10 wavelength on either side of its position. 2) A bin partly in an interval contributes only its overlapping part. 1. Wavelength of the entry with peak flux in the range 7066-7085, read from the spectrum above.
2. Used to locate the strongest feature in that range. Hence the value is 7077.02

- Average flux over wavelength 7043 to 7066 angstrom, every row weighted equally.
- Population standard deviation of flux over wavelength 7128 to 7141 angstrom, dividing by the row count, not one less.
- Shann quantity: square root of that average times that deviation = 1.65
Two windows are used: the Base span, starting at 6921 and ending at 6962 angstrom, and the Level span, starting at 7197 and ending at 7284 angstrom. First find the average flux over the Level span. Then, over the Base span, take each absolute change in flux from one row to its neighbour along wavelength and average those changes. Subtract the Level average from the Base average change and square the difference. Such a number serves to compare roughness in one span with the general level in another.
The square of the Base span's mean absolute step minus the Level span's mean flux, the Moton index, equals 157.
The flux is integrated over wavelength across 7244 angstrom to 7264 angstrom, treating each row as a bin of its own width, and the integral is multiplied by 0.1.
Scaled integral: 27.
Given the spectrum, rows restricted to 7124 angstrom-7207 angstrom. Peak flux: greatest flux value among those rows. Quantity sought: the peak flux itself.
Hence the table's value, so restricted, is 11.95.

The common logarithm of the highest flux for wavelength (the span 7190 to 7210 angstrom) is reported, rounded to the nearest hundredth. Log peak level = 1.08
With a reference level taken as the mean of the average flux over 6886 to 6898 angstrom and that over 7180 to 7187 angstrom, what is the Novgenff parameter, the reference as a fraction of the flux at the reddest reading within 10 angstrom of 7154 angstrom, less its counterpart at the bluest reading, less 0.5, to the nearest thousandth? -0.583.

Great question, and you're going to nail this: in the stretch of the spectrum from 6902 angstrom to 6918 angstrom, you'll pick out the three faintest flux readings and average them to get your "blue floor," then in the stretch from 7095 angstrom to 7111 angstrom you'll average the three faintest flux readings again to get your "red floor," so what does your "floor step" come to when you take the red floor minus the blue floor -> 1.2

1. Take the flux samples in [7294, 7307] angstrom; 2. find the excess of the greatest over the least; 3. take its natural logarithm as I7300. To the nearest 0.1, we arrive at -1.9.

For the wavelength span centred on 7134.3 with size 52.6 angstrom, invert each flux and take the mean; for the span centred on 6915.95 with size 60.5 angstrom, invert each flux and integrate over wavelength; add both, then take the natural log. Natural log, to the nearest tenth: 1.8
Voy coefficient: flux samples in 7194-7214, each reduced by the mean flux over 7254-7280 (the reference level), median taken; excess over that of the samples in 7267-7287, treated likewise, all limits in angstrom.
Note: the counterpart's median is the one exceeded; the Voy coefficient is -2.1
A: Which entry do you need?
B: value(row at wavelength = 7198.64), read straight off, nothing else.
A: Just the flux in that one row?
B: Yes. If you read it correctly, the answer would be 11.59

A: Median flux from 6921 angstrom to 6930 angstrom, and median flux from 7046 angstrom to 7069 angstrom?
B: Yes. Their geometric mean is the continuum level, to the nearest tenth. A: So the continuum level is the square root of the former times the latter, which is 11.2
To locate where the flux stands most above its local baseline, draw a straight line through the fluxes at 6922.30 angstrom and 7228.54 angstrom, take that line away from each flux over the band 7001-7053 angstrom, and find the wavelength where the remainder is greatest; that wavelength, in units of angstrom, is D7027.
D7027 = 7047.75 angstrom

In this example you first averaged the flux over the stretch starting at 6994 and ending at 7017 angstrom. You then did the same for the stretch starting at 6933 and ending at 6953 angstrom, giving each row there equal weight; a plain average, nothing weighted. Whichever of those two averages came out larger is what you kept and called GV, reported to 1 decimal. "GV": 12.1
